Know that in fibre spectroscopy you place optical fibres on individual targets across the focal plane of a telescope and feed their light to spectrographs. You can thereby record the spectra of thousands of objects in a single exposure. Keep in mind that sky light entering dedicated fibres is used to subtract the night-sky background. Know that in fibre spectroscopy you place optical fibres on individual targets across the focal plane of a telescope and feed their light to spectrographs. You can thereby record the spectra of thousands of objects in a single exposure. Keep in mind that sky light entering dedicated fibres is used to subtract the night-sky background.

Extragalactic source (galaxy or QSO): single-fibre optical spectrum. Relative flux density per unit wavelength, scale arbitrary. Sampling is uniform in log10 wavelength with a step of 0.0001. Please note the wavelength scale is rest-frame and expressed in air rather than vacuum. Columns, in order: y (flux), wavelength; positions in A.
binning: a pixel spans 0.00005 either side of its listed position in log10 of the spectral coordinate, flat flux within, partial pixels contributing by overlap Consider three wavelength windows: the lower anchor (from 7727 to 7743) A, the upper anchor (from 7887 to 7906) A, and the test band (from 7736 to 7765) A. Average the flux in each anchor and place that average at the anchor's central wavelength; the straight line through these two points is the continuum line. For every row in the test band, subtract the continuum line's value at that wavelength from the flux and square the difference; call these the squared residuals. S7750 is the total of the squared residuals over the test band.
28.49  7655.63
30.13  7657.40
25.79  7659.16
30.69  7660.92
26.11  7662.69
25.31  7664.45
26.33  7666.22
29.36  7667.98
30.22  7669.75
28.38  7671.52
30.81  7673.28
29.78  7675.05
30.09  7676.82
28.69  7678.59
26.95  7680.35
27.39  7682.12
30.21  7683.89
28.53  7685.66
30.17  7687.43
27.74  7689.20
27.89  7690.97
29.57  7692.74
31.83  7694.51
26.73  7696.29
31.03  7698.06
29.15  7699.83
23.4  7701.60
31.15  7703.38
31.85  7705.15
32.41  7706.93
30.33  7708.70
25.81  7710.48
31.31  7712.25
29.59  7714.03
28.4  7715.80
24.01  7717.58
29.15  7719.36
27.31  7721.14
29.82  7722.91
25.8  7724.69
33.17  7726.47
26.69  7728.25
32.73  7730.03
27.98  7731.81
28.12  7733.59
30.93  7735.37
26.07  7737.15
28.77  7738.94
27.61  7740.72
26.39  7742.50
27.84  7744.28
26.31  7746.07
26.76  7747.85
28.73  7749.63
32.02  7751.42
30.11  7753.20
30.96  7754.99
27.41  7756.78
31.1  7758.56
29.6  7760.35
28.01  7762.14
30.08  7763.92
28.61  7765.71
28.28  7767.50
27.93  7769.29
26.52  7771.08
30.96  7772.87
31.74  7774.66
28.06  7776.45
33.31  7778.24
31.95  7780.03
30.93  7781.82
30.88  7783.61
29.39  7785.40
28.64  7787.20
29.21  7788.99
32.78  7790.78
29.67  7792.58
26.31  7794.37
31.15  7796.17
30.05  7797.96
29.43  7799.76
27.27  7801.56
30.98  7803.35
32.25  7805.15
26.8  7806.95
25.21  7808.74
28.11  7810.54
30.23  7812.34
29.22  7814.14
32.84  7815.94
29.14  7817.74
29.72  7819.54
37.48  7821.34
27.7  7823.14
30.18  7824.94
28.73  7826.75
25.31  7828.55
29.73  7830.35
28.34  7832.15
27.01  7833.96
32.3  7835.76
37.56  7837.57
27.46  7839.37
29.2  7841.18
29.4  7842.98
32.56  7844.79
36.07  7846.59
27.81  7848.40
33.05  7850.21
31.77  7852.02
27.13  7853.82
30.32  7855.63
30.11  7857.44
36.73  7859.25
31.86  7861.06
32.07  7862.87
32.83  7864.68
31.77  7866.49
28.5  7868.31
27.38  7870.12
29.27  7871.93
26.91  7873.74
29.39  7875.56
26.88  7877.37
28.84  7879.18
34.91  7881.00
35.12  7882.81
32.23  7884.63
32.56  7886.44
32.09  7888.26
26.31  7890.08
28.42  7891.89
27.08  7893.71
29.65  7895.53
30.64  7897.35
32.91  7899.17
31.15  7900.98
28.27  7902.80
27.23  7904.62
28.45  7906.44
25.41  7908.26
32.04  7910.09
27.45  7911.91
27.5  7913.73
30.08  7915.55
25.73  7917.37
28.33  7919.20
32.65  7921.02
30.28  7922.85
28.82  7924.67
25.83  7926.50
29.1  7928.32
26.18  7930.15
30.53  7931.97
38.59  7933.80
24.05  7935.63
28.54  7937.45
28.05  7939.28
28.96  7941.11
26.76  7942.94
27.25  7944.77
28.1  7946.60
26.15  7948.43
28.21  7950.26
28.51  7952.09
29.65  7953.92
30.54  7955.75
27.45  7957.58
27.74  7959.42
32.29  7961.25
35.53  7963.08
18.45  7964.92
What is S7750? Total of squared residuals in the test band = 51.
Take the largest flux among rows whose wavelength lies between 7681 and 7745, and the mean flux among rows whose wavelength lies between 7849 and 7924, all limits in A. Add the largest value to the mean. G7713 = 63.2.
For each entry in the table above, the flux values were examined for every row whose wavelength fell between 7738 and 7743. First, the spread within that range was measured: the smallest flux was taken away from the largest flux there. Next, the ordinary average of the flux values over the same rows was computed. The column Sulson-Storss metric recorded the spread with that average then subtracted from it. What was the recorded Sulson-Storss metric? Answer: -25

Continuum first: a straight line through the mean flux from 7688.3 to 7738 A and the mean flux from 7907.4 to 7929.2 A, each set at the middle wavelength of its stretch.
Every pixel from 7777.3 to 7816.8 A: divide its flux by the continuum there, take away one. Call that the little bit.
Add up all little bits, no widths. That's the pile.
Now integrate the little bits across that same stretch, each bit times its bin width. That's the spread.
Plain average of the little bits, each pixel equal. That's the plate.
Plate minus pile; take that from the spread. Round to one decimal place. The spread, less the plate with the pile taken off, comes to 2.2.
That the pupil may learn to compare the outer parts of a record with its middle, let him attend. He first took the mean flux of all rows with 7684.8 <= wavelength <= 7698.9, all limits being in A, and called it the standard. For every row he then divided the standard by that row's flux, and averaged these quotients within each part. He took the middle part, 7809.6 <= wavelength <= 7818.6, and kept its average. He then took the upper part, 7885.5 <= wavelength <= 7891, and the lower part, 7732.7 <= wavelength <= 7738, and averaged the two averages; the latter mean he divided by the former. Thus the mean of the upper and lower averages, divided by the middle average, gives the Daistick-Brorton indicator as 1.02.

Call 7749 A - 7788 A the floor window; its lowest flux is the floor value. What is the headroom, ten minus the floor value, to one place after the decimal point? -16.5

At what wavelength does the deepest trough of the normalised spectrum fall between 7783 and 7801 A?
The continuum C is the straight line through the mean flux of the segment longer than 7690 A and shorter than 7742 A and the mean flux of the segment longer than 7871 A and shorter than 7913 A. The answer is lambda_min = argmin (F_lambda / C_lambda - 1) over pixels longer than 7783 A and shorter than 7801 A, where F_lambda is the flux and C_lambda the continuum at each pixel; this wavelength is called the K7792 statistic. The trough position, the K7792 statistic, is 7794.37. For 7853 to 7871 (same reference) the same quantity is 7853.82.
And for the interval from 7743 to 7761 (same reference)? 7746.07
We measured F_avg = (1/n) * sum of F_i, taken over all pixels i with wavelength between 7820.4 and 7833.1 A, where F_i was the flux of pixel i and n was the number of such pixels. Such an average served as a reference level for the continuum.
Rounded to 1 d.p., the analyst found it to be 29.6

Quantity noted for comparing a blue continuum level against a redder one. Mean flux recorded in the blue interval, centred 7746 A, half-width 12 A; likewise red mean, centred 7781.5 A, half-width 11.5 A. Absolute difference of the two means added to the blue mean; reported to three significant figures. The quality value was 30.3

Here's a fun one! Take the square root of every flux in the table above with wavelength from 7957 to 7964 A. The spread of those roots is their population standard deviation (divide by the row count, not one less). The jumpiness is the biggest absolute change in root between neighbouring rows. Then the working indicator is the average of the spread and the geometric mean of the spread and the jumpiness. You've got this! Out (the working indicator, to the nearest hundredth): 0.33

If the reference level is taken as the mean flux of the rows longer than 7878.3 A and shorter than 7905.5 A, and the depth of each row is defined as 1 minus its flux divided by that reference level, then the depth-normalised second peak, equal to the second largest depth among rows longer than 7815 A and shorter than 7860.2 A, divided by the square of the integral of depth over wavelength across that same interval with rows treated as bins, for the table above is 1.2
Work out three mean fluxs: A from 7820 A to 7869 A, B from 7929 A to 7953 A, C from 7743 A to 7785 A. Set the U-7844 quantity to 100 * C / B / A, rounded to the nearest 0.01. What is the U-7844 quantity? 3.36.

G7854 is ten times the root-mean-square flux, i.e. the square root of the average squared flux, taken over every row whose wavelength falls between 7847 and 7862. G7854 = 312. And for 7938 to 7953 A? 278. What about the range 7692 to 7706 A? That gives 295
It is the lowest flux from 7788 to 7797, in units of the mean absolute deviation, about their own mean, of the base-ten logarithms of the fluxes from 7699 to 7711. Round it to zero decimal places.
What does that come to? 643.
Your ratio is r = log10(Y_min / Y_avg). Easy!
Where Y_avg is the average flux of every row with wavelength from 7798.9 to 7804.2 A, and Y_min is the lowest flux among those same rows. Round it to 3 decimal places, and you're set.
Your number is -0.030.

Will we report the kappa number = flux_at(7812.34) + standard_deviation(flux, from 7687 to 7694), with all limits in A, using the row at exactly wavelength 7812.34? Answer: 31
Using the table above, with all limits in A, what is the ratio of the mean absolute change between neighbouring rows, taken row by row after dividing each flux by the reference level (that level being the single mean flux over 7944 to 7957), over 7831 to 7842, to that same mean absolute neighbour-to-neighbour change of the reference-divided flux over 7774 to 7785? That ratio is 2.1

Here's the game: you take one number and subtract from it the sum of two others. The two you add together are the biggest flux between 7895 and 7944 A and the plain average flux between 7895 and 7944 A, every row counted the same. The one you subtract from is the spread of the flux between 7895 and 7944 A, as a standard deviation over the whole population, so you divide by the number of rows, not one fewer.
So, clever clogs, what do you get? -65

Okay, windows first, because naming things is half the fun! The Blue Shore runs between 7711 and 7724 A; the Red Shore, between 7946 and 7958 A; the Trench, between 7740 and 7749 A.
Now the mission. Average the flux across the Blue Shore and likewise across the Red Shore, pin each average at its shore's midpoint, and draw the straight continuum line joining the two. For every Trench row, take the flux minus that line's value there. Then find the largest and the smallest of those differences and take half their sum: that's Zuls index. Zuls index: -1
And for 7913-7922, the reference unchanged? 1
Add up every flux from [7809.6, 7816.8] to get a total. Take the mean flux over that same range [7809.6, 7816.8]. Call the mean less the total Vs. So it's -90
